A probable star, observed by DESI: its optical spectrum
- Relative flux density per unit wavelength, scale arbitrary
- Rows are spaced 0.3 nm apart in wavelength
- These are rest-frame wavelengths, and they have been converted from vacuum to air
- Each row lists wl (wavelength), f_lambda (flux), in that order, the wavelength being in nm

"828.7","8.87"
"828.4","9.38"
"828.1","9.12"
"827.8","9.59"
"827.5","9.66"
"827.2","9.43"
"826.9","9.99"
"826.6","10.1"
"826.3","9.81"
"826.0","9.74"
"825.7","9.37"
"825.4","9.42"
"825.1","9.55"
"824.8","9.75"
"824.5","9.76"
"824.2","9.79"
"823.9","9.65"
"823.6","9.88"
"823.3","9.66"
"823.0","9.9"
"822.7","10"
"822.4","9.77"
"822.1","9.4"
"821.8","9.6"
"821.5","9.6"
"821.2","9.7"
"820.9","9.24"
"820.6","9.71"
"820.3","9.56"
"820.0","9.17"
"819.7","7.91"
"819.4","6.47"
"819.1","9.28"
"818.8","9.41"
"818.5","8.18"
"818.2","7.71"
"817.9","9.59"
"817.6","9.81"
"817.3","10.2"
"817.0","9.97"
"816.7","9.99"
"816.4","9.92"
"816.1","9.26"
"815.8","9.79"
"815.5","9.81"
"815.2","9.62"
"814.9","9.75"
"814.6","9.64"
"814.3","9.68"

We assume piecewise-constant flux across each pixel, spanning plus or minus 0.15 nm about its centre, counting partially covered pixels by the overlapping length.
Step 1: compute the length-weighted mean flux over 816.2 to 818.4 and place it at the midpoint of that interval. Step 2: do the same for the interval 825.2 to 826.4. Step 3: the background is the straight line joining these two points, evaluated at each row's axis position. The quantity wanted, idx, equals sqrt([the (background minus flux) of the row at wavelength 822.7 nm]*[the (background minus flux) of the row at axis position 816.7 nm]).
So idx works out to 0.43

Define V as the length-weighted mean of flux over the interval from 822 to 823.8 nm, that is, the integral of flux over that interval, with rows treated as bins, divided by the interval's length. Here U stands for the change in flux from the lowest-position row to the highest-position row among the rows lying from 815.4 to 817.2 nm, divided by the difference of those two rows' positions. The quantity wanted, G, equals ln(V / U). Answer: 4.5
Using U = 0.11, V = 9.78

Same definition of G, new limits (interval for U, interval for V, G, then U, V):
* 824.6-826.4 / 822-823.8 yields 5.5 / 0.04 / 9.78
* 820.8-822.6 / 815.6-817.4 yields 3.3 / 0.35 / 9.84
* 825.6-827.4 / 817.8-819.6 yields 5.3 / 0.04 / 8.39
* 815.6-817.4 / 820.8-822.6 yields 3.6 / 0.27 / 9.57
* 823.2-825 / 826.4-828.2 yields 5.1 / 0.06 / 9.67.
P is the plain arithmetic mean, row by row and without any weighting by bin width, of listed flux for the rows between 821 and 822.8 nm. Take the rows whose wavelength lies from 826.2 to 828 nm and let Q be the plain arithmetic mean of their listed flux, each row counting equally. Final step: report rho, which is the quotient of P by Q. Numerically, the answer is 0.99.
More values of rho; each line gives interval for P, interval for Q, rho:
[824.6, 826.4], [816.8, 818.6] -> 1.04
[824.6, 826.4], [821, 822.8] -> 0.99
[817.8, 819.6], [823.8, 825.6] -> 0.87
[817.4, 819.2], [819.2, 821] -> 1.04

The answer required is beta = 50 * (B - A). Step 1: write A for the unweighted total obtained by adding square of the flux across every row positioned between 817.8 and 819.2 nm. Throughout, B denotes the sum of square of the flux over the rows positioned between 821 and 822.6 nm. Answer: 3462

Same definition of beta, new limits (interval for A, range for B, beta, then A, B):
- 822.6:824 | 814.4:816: -472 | 482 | 473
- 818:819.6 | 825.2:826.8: 6338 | 343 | 470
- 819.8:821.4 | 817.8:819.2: -2812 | 449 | 393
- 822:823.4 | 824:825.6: -452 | 475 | 466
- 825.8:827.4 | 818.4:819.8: -6792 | 482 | 346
